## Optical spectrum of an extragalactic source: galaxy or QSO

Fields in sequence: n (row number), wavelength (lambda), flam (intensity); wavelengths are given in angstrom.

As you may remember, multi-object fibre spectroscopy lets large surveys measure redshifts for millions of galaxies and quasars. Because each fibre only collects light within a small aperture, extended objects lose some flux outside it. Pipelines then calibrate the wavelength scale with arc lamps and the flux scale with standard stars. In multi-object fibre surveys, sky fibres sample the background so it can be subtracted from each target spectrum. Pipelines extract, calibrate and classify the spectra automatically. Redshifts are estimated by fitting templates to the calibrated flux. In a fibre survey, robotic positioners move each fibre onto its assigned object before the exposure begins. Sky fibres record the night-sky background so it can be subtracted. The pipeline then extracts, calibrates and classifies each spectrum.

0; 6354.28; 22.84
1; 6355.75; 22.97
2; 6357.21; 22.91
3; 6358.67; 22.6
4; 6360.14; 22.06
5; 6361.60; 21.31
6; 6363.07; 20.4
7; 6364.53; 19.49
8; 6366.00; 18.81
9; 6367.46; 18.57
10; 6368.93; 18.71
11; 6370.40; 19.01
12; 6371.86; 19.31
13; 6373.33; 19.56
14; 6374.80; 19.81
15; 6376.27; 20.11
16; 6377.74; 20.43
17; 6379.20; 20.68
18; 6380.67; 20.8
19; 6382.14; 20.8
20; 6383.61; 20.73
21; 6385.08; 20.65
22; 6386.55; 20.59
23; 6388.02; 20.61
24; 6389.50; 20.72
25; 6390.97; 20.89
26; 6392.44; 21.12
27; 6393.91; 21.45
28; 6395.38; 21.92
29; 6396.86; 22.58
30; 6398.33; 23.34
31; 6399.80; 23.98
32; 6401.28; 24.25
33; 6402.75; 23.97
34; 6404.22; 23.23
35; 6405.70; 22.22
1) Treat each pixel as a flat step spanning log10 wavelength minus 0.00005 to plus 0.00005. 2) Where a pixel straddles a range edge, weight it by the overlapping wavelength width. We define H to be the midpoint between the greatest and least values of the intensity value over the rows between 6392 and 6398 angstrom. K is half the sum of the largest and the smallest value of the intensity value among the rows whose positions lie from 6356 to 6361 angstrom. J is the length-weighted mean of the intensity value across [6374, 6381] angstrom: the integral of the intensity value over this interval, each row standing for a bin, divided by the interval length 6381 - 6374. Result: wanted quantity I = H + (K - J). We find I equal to 24.0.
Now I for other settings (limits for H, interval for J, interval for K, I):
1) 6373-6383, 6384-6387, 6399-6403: 23.7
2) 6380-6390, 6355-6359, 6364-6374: 16.9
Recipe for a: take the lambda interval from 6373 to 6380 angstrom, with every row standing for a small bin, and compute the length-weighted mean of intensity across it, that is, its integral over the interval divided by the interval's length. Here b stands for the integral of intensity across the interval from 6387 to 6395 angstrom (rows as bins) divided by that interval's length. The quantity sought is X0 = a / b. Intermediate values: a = 20.2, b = 21.0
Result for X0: 0.96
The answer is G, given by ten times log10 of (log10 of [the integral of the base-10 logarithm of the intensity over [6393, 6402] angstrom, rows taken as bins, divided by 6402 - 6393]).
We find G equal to -8.76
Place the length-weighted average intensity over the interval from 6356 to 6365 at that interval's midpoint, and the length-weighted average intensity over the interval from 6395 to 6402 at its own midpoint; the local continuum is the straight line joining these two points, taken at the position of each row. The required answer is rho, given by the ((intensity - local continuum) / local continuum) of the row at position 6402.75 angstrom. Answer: 0.02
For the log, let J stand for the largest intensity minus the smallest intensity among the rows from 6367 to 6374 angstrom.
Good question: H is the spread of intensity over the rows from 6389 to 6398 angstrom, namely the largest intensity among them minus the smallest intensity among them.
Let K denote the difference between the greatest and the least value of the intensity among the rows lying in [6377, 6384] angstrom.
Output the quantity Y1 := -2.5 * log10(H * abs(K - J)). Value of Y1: -0.2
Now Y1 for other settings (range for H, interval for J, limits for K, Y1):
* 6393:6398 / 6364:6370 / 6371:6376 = 0.8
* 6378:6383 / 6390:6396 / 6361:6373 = 1.7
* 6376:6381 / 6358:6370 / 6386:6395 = -0.8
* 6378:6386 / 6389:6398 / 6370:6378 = 3.0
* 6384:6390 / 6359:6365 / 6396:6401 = 2.0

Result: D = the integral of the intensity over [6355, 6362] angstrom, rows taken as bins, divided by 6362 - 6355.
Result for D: 22.4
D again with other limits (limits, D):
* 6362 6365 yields 20.1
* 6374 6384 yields 20.5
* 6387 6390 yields 20.6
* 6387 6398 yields 21.4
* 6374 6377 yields 19.9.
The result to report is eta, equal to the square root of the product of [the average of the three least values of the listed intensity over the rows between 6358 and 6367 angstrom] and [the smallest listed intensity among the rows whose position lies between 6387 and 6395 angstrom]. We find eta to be 20.1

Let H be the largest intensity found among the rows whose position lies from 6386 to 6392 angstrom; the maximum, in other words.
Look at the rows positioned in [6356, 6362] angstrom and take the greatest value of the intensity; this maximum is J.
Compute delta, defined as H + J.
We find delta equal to 43.8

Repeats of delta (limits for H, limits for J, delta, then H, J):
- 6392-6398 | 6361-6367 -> 43.9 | 22.58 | 21.31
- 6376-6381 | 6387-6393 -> 41.9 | 20.8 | 21.12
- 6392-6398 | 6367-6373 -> 41.9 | 22.58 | 19.31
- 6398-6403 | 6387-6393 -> 45.4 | 24.25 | 21.12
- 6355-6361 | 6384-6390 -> 43.7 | 22.97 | 20.72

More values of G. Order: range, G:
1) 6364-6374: -9.70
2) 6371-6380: -9.42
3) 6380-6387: -9.23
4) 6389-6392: -9.18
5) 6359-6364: -9.10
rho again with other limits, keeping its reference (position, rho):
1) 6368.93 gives -0.15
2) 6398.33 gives 0.00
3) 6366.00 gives -0.14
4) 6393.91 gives -0.07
